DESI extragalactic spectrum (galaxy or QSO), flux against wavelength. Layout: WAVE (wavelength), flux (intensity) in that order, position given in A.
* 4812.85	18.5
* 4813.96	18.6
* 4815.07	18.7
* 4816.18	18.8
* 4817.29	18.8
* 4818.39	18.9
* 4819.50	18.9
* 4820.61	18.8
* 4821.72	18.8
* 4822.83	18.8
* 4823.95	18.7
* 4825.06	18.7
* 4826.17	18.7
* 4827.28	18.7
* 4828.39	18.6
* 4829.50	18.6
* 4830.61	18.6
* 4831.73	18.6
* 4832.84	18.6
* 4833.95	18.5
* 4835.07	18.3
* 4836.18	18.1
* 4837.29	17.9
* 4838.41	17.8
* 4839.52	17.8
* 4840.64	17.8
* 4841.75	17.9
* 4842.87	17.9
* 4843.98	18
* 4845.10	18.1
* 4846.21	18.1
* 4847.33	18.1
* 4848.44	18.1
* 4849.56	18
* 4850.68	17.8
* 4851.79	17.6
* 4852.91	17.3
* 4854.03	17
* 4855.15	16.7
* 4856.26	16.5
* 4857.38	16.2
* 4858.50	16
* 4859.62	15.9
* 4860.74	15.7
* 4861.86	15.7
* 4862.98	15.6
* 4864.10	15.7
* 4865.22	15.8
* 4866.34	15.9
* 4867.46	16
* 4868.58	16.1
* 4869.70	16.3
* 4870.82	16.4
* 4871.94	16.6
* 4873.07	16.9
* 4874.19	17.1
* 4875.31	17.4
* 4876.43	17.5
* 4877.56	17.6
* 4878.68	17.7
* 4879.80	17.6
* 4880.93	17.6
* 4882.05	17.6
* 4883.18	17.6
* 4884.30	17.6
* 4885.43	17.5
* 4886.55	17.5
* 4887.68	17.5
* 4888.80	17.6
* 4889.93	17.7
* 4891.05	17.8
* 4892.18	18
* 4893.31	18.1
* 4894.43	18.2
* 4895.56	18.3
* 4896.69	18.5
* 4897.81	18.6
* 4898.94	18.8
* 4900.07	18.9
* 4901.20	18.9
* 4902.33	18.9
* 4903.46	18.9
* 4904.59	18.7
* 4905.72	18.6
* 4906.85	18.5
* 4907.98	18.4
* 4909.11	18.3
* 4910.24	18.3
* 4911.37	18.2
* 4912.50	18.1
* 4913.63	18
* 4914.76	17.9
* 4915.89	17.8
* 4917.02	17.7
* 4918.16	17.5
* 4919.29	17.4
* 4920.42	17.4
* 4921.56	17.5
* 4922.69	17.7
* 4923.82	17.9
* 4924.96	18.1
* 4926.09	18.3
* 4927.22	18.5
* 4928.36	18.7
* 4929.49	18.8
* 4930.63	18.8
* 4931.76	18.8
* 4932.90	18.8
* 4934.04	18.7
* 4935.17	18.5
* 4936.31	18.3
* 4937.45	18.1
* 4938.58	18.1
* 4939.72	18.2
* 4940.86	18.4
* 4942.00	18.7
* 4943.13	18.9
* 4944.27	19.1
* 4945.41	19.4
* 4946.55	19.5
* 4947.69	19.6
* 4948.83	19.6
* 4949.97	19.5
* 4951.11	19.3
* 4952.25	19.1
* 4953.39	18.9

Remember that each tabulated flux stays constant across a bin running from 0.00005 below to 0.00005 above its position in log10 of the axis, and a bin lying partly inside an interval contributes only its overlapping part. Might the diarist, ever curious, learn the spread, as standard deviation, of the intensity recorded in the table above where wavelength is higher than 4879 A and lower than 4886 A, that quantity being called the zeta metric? 0.04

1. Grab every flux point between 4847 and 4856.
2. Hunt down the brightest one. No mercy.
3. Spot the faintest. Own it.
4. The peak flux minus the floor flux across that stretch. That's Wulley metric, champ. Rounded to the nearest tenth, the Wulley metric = 1.4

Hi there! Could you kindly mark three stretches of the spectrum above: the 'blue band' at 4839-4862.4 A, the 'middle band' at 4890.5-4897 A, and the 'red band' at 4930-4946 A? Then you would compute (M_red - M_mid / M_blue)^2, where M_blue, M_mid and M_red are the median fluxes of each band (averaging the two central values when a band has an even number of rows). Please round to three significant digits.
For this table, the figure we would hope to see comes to 313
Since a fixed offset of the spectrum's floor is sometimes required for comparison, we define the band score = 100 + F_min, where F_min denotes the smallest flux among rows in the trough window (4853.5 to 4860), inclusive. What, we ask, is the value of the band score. 116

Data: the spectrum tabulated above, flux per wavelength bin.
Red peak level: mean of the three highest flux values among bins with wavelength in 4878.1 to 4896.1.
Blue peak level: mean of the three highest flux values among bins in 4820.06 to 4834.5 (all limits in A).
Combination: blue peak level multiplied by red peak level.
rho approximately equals 342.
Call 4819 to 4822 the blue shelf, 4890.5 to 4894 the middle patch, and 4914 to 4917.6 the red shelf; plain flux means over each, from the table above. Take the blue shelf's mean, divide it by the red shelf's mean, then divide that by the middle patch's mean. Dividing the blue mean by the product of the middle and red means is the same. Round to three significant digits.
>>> 0.0589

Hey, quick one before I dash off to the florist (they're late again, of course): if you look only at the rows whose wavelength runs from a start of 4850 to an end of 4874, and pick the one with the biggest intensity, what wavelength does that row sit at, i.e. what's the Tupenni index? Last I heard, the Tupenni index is 4850.68 A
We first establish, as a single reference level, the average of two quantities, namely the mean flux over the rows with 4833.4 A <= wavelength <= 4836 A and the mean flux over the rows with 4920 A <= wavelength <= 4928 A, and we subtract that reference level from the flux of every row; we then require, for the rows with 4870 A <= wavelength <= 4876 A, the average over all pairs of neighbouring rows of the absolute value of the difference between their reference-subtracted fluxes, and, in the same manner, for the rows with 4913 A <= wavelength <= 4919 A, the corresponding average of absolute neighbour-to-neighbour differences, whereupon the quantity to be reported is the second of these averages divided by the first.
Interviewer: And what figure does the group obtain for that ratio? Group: 0.50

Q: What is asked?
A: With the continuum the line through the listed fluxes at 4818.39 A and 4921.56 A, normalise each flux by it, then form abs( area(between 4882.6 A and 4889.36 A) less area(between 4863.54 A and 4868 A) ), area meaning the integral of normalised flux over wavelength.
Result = 2.7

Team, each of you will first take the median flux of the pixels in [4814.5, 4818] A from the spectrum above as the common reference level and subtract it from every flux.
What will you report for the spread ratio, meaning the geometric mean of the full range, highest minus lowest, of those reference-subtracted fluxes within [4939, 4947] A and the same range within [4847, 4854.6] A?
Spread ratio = 1.2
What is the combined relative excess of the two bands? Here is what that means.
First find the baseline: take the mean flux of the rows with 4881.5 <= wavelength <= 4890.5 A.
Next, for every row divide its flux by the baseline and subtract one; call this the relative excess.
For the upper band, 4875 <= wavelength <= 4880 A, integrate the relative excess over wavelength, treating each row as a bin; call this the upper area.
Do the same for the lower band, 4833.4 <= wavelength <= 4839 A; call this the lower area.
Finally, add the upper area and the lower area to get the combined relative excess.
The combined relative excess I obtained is 0.17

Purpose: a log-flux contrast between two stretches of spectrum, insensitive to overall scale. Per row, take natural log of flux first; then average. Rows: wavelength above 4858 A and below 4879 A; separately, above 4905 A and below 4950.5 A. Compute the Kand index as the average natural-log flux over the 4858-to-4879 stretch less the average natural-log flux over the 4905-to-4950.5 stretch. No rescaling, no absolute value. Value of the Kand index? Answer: -0.12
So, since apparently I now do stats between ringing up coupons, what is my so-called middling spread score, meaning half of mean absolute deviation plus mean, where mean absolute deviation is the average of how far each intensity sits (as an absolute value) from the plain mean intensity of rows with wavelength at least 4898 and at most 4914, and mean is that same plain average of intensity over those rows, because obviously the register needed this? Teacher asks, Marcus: 9.41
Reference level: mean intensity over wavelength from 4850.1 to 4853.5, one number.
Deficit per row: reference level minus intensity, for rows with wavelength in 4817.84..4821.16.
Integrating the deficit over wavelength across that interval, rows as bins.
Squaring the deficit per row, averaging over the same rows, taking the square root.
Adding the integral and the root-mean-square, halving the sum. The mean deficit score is -1.5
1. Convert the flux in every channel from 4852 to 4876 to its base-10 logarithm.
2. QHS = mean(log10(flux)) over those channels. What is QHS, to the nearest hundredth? 1.21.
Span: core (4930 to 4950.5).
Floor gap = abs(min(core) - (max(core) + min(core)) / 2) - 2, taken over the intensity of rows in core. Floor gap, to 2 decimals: -1.25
